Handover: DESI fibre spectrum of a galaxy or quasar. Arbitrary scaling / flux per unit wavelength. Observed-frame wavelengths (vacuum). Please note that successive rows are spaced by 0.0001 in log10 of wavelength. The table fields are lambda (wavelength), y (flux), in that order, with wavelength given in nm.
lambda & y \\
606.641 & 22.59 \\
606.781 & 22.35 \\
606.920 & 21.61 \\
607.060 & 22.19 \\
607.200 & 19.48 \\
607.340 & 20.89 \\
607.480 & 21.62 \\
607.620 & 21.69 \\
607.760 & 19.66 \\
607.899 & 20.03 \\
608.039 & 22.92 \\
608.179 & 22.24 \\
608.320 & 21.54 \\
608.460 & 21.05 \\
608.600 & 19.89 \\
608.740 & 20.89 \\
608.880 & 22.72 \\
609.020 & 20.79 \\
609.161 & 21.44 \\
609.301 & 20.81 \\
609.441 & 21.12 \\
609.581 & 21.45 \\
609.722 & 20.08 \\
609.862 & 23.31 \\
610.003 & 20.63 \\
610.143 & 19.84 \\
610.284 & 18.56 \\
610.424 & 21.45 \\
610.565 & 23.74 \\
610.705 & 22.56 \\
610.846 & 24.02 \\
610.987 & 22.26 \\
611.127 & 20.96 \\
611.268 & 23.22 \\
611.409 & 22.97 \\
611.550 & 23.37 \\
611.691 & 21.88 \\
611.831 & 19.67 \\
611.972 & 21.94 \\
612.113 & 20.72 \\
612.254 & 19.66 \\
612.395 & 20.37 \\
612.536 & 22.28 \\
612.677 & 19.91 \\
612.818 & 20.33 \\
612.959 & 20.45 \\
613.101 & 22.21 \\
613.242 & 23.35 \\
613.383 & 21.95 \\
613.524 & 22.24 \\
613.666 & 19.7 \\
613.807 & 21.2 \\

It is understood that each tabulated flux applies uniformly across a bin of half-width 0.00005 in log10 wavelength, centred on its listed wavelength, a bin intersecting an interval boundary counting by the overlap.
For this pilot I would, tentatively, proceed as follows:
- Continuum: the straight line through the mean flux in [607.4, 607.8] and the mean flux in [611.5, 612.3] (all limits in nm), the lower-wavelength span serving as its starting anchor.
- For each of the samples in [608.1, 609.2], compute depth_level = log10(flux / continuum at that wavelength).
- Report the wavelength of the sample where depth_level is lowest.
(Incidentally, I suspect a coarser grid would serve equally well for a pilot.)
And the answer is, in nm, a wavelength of 608.600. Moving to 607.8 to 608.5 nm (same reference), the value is 607.899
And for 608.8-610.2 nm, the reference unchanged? 610.143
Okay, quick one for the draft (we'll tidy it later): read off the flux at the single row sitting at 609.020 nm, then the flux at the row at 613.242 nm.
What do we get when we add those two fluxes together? 44.1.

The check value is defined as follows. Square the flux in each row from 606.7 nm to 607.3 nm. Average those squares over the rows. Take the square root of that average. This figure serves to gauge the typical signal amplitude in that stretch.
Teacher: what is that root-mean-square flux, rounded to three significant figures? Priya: 21.4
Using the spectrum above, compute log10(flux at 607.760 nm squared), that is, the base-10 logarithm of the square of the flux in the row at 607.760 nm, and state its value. 2.59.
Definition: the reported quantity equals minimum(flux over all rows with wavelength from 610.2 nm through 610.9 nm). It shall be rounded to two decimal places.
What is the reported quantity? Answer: 18.56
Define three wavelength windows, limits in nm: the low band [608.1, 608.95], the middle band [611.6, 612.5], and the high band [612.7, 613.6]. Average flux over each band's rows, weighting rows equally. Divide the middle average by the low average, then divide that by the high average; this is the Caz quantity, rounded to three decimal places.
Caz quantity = 0.045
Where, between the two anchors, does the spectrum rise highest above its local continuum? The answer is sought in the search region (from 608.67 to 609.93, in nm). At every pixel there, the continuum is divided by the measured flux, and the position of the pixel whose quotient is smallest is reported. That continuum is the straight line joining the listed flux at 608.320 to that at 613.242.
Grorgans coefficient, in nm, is 609.862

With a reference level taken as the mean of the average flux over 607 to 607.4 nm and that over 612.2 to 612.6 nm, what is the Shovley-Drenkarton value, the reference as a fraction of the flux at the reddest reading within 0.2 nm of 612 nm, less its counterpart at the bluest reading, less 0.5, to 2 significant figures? -0.55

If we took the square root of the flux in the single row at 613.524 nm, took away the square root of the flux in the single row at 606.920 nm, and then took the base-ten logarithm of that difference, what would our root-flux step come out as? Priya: -1.2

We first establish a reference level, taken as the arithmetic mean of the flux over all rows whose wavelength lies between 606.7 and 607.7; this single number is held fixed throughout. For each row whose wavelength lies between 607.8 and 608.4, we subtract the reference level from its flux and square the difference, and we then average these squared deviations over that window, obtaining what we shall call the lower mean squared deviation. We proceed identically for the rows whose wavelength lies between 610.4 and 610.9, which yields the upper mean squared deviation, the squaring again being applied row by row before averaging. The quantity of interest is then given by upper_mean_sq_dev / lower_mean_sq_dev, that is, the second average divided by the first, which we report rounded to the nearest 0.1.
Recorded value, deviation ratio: 2.8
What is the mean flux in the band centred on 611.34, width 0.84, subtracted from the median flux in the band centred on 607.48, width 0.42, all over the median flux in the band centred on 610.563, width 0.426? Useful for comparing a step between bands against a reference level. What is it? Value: -0.036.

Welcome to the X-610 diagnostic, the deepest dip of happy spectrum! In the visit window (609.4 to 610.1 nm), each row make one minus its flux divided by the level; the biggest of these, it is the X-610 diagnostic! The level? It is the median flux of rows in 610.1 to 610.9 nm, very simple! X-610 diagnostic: 0.087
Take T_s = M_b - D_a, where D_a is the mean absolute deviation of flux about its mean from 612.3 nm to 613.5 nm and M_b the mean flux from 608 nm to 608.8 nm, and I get 20.3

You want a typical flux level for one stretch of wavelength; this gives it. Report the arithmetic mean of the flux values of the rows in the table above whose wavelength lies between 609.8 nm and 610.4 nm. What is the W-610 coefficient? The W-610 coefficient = 20.6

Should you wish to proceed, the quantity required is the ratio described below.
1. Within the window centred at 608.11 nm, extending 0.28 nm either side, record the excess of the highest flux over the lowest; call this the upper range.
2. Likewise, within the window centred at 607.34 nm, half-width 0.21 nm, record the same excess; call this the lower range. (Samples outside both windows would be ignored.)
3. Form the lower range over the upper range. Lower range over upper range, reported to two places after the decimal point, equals 0.74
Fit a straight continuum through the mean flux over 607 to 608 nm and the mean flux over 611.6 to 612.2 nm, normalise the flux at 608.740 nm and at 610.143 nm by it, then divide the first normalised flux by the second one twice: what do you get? 1.12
